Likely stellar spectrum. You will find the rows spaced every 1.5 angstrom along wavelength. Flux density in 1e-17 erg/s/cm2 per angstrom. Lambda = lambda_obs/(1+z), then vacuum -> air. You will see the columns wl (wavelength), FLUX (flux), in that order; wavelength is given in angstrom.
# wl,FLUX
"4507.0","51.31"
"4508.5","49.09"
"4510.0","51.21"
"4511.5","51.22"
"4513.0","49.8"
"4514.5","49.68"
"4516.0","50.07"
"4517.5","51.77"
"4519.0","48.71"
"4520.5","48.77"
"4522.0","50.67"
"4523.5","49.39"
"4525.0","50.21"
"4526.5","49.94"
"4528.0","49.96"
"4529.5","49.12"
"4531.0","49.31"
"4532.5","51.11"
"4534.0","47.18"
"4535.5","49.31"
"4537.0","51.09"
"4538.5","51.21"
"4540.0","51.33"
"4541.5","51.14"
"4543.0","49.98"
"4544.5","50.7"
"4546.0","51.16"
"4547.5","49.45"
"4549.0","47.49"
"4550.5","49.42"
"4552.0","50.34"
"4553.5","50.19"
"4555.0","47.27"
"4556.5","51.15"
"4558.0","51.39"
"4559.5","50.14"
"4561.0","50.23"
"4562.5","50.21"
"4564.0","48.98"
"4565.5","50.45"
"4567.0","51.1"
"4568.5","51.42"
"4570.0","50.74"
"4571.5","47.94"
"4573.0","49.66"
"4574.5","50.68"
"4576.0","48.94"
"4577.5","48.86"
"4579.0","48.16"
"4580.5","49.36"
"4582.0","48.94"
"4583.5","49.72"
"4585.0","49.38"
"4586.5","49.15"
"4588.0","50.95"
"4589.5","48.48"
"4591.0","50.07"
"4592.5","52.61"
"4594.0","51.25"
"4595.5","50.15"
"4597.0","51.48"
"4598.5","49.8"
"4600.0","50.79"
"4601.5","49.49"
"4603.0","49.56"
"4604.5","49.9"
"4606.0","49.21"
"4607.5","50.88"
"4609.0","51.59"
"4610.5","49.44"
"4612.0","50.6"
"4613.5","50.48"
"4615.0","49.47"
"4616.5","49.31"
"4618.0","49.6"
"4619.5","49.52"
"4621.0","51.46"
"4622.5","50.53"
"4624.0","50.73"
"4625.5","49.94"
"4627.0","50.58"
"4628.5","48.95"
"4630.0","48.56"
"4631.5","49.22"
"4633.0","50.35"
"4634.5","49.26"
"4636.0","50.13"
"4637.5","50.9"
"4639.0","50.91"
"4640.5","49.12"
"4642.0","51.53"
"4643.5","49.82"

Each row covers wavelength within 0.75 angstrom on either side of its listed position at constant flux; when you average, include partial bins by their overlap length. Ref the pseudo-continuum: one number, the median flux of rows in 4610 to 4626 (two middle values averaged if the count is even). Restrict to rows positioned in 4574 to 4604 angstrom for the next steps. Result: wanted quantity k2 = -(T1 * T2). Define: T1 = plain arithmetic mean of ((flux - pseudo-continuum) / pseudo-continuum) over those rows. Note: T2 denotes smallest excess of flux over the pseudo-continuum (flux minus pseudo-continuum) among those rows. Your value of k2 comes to -0.002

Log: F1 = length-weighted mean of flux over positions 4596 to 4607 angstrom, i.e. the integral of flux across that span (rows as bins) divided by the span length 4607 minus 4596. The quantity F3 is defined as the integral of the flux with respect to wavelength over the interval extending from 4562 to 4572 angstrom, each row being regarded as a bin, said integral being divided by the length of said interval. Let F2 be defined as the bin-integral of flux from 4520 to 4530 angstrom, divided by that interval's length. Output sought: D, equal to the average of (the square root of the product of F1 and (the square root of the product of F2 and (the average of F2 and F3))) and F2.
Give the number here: 49.9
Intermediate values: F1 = 50.1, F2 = 49.8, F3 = 50.17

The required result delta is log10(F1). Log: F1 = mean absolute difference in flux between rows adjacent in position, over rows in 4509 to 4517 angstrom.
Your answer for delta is -0.31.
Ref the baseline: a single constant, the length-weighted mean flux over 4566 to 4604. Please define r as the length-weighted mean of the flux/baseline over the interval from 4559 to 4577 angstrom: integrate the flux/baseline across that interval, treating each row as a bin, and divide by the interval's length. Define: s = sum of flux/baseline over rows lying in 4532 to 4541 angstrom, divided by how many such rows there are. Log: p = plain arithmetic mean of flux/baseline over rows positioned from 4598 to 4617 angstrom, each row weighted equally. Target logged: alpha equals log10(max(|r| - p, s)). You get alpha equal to 0.0022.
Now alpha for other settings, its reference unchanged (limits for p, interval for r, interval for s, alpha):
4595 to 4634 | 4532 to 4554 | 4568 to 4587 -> -0.0043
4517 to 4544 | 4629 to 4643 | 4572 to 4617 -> 0.0000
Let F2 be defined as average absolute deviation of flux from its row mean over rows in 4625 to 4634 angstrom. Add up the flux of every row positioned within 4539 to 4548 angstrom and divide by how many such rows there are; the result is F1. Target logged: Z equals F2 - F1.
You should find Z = -49.9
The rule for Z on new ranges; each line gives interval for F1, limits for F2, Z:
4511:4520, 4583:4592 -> -49.6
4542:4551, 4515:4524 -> -48.8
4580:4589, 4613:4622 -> -48.9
